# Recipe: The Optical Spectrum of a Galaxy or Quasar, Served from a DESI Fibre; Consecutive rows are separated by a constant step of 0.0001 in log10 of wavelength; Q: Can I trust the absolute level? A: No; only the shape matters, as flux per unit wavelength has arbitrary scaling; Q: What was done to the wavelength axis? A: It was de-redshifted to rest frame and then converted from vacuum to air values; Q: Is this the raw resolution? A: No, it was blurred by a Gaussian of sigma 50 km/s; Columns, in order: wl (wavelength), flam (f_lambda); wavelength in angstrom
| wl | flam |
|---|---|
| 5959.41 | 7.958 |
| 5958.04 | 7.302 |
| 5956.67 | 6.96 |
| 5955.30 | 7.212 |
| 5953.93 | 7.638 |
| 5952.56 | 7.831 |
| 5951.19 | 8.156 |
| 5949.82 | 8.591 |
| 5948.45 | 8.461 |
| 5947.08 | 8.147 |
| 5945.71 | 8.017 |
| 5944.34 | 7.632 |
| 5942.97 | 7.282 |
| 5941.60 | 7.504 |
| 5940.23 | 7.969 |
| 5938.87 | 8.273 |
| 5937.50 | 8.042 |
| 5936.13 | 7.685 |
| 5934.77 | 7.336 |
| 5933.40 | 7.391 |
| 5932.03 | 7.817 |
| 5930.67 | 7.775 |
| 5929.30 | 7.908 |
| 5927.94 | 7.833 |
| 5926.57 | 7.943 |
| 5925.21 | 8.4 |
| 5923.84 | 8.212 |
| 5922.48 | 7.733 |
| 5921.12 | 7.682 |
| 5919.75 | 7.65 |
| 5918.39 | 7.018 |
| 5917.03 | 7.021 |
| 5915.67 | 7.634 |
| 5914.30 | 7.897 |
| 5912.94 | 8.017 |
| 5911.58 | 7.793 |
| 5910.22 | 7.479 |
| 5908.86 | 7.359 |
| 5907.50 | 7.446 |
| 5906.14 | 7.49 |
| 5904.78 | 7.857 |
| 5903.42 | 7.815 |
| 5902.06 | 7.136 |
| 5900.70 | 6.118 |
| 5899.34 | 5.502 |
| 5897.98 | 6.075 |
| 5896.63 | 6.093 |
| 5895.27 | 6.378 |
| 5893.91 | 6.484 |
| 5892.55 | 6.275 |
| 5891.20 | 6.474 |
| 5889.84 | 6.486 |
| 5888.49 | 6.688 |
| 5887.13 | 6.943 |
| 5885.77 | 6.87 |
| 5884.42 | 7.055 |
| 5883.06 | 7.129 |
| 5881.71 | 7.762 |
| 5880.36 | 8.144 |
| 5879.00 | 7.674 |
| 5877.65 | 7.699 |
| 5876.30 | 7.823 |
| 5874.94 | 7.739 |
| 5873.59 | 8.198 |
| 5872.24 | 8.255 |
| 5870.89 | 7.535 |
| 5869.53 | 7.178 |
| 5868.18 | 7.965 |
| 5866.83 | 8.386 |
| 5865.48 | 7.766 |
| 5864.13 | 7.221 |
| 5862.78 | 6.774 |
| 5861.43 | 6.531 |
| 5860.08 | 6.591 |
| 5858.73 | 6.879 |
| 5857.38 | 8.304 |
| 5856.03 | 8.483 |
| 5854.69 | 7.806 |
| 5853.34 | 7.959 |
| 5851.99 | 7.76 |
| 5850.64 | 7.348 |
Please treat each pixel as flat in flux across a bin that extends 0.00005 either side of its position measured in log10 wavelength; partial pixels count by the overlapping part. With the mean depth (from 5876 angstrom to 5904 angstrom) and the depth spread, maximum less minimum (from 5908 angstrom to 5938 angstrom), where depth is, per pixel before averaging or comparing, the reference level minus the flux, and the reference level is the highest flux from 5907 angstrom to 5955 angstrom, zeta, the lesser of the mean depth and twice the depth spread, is 1.7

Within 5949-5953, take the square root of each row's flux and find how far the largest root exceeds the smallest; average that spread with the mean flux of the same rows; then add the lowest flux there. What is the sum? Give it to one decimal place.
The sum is 12.0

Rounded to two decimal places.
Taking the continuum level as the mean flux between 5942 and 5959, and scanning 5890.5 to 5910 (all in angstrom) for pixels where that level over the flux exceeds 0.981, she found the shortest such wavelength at 5891.20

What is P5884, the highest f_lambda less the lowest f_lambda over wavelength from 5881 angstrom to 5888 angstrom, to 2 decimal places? 0.89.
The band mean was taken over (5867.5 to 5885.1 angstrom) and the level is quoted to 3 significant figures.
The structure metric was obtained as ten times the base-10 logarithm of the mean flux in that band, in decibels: 8.87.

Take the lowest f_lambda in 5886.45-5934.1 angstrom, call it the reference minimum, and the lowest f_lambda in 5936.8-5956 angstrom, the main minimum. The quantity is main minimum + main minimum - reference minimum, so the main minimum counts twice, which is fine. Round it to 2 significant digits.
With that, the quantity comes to 8.9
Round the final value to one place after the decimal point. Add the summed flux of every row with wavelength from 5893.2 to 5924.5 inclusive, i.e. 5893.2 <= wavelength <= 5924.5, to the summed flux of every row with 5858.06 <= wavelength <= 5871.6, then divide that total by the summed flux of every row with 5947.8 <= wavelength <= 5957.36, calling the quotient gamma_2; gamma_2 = 4.4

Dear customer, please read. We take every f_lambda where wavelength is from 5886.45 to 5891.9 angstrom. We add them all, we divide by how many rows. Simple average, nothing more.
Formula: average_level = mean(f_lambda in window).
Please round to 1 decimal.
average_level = 6.6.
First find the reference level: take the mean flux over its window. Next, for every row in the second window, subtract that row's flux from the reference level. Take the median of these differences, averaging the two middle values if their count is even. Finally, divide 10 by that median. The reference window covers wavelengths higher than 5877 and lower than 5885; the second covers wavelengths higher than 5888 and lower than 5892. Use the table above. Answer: 9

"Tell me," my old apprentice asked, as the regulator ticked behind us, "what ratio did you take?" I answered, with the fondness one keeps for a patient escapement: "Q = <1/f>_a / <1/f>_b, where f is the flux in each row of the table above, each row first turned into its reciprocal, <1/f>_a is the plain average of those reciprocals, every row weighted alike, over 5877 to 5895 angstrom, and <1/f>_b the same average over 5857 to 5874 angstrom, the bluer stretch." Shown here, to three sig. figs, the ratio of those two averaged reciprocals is 1.06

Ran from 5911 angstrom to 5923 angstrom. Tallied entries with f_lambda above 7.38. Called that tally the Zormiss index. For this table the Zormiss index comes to 7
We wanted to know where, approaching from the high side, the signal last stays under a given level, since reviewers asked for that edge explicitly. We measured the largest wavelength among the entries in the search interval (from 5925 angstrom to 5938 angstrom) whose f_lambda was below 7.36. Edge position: 5934.77 angstrom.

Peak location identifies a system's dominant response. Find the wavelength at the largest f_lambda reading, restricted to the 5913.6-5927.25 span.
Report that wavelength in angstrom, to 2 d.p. 5925.21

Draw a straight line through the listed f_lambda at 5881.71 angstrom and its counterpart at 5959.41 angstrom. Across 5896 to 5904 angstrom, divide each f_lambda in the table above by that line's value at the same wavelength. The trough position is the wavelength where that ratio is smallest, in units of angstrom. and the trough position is 5899.34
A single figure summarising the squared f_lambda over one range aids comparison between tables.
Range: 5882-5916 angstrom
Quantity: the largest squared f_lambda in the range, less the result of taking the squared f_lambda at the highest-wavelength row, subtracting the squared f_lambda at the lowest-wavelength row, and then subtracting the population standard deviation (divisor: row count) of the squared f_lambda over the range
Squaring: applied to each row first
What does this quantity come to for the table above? 66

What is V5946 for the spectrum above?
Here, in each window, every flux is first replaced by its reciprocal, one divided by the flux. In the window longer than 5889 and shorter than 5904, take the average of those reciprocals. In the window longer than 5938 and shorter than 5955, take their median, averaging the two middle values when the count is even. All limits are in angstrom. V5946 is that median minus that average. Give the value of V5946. -0.031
